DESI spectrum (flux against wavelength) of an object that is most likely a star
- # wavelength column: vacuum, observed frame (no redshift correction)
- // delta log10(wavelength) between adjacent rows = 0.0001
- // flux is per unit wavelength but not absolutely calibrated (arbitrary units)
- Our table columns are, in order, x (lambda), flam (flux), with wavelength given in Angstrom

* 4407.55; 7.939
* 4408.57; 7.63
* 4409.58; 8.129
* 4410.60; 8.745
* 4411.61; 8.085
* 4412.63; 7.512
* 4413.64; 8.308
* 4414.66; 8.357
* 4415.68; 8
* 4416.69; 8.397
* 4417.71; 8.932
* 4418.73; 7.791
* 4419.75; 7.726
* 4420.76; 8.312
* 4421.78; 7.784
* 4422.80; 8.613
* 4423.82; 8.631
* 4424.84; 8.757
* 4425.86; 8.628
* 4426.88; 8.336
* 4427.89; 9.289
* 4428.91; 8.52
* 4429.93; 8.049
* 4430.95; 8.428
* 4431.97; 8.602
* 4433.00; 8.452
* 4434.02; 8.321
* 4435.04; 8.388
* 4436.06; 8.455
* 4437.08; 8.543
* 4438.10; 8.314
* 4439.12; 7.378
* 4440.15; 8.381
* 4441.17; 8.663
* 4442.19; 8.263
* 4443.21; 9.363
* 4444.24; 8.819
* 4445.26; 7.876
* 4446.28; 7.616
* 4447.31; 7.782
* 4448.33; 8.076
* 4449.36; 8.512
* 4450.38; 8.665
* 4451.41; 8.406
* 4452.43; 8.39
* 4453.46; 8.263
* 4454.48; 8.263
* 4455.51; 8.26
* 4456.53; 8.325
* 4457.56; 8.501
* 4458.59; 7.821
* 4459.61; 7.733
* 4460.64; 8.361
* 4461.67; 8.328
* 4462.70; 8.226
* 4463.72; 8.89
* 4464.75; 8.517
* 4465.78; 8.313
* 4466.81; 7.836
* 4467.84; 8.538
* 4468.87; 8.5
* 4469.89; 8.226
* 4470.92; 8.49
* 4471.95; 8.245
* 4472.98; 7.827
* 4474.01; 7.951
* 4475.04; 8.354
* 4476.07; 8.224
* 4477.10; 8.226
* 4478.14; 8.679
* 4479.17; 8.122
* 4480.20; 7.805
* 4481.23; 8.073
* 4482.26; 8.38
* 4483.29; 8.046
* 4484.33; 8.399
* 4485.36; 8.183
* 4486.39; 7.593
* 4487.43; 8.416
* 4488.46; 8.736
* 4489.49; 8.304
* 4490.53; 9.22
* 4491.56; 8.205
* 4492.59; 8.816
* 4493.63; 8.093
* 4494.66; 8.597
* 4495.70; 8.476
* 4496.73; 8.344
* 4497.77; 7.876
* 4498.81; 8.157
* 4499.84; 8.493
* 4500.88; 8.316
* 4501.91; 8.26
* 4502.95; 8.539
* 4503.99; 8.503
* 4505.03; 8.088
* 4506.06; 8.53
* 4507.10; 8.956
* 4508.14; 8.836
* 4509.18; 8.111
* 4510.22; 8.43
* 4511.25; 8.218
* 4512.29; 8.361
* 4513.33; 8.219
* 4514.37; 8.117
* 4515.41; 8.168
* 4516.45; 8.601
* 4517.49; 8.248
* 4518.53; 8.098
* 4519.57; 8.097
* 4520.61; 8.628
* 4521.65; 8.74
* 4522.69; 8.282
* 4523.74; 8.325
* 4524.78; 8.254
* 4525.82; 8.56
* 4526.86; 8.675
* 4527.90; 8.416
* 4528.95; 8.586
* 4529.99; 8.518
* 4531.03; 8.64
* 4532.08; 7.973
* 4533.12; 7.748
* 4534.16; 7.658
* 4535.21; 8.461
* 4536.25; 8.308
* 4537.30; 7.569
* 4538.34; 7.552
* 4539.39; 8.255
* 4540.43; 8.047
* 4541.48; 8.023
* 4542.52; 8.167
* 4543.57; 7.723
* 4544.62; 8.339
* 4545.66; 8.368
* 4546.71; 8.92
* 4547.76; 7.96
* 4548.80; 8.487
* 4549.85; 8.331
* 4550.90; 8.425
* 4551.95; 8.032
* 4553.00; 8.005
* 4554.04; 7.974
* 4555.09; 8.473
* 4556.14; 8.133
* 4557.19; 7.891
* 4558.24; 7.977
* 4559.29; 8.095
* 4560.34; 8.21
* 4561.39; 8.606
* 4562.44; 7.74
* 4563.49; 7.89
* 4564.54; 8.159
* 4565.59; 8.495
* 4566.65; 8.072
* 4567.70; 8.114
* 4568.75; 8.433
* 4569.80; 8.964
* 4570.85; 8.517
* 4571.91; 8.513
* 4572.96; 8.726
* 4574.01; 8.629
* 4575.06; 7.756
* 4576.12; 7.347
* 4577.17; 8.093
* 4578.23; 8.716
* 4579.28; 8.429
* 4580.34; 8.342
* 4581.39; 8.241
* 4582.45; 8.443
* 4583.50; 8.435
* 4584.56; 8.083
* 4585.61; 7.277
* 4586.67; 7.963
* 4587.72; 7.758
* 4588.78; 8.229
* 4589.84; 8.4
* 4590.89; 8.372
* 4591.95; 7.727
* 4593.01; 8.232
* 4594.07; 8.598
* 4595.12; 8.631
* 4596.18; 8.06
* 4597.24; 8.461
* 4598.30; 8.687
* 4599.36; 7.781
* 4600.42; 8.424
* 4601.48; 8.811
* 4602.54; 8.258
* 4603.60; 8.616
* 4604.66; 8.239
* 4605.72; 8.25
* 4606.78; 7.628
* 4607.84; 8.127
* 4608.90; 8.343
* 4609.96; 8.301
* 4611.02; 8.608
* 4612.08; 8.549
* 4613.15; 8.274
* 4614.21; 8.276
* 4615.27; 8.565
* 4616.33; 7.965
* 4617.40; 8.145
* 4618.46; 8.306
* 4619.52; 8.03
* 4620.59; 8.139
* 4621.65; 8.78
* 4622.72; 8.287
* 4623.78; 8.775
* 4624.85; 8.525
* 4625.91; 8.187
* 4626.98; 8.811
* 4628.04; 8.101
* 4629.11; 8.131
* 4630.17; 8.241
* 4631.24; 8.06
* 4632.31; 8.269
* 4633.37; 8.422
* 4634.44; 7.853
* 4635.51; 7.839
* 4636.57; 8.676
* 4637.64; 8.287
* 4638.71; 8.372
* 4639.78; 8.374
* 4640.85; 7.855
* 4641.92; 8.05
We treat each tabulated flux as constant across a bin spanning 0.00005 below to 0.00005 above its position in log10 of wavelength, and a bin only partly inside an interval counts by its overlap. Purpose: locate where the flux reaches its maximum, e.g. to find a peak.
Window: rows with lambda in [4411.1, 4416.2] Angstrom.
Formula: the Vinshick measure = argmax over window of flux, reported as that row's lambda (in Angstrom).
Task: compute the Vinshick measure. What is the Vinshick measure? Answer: 4414.66 Angstrom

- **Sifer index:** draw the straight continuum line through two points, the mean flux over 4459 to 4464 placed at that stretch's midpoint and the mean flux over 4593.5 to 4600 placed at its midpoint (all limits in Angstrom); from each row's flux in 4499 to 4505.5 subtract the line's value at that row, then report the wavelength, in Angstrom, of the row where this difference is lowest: 4505.03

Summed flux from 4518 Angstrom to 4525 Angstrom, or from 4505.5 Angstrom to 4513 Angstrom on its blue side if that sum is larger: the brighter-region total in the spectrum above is 59.4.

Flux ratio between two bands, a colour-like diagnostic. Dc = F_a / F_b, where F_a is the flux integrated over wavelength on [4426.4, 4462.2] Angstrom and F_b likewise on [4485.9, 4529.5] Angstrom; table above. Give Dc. 0.8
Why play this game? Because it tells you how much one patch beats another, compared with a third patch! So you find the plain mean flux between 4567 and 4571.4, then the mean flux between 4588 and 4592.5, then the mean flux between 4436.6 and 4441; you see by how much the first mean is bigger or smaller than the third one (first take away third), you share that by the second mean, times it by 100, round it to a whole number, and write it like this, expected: 4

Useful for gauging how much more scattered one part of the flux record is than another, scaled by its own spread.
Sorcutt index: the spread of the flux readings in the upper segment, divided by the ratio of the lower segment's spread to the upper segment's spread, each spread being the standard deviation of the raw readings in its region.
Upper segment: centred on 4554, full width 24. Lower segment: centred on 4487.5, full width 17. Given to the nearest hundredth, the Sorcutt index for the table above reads 0.22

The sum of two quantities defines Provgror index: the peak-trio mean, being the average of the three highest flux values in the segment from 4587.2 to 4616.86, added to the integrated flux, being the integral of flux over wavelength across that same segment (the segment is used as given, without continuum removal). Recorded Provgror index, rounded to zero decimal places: 255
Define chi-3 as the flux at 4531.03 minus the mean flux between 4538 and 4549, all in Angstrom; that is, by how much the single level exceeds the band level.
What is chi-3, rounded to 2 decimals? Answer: 0.47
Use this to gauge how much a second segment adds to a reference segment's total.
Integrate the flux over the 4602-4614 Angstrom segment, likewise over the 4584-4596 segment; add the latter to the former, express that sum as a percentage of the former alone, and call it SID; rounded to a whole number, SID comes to 198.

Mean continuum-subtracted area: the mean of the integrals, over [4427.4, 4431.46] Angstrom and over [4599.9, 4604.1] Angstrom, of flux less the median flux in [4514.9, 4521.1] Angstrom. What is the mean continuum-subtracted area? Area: 1.4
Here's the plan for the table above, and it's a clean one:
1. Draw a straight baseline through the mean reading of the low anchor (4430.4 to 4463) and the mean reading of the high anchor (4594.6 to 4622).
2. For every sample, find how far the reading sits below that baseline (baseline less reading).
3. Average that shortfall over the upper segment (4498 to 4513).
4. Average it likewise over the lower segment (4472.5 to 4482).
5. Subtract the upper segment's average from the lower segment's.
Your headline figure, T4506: 0.3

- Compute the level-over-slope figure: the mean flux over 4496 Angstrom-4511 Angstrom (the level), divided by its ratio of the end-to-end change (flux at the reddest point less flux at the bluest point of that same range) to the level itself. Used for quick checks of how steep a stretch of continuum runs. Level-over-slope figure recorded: 818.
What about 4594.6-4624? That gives 482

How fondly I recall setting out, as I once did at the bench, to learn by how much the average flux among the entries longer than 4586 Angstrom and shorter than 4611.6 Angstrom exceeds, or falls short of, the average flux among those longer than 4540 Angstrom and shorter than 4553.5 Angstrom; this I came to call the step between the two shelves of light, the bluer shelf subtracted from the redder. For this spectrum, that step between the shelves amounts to 0.05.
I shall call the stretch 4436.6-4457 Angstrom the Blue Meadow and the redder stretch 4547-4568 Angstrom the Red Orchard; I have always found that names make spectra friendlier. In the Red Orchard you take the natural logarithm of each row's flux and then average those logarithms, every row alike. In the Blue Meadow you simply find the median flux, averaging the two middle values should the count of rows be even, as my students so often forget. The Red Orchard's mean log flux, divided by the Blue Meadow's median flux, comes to 0.252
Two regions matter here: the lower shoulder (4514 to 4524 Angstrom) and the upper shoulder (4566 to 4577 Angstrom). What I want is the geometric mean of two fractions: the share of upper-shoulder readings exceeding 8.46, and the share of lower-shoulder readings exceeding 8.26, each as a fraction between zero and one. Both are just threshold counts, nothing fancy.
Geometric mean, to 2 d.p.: 0.50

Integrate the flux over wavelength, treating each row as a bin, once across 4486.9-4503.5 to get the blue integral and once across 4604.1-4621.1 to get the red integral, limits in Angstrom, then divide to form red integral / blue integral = 1.00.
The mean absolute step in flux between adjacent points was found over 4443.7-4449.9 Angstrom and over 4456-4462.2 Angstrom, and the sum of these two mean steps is 0.74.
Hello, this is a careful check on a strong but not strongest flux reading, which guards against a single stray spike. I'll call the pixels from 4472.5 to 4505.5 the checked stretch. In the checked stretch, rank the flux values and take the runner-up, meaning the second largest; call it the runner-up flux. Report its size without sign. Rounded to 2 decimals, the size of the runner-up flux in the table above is 8.82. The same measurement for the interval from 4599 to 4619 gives 8.62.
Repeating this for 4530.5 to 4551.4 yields 8.64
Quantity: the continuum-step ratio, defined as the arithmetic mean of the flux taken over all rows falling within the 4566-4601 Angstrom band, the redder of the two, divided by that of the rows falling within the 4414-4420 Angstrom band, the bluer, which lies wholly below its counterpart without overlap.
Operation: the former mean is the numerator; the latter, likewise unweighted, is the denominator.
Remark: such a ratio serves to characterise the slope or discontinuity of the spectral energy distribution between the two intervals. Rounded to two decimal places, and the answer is 1.01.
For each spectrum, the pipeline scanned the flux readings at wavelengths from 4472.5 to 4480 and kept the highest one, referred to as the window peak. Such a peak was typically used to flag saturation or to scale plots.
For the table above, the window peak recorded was 8.679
